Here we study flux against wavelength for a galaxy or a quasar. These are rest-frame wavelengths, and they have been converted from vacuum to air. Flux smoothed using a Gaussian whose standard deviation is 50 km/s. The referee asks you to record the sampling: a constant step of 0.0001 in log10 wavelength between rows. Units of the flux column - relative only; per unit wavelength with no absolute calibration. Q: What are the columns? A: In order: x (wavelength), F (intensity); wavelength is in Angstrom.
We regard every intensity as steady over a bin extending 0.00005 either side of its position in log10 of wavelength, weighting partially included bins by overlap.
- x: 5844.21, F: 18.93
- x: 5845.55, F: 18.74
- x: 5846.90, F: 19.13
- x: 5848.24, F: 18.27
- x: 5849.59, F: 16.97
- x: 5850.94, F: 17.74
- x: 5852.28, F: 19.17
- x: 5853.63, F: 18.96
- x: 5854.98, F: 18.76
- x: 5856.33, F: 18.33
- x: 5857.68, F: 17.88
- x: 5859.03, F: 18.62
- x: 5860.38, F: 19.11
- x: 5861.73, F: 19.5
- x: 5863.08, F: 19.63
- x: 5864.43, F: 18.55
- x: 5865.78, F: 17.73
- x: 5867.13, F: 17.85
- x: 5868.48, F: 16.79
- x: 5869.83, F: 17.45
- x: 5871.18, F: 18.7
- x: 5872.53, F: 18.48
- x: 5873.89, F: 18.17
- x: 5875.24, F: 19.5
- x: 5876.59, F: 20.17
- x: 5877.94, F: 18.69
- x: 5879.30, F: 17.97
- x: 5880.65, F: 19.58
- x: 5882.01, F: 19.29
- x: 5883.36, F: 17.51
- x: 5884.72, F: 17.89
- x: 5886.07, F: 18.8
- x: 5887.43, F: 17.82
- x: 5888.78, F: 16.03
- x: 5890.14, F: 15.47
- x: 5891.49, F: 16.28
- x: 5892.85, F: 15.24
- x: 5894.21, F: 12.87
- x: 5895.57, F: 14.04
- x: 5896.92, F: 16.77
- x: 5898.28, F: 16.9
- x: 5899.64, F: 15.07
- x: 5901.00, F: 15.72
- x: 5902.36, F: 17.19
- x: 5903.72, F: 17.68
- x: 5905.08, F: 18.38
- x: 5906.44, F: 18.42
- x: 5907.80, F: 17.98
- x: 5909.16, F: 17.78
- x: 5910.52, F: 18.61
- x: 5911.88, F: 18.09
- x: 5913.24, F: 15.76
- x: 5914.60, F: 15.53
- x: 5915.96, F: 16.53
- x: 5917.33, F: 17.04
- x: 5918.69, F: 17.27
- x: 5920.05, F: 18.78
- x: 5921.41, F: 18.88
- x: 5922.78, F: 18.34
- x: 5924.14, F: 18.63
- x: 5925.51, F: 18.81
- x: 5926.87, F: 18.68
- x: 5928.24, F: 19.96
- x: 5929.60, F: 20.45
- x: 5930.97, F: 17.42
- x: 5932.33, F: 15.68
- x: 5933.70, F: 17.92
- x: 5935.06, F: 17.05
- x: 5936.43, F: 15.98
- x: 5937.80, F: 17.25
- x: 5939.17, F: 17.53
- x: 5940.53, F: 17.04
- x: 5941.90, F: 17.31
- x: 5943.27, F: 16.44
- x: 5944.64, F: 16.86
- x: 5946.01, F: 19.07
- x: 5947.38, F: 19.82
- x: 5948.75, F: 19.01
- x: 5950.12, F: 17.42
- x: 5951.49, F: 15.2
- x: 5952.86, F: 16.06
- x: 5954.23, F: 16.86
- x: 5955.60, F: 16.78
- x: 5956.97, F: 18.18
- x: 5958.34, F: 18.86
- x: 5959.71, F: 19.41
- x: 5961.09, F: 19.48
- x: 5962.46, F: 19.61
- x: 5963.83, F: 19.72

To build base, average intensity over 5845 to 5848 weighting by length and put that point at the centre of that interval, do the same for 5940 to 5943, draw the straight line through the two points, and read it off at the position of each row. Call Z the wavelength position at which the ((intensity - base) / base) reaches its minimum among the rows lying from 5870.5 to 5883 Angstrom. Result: 5879.30 Angstrom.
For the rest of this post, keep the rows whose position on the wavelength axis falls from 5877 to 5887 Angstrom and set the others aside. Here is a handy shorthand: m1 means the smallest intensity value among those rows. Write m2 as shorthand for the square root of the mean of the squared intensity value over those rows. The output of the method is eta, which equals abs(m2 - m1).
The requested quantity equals 1.0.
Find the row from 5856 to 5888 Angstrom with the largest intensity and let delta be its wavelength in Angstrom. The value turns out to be 5876.59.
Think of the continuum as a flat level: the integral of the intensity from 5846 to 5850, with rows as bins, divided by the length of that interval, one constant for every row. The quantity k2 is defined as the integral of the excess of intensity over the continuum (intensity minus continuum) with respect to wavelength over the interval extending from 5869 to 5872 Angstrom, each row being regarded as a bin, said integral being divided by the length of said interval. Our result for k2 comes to -0.2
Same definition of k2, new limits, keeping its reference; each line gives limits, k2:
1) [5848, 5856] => 0.1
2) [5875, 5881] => 0.9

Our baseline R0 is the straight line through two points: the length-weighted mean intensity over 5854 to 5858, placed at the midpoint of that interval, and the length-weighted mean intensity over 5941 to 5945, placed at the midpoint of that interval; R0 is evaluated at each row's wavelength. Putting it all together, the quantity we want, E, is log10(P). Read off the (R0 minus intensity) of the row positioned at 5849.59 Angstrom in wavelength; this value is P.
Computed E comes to 0.2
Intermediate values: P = 1.5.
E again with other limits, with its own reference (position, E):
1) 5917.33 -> -0.6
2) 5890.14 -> 0.4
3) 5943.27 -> -0.4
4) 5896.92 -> 0.0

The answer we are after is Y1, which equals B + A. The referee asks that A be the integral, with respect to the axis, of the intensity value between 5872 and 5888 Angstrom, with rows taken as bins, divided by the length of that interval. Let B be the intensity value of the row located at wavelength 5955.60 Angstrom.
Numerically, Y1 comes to 35.4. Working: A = 18.7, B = 16.78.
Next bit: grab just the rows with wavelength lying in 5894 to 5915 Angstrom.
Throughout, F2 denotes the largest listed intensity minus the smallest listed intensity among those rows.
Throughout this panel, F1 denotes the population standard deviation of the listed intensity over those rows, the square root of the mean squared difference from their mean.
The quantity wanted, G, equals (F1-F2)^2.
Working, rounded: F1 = 1.6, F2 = 6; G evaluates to 16.8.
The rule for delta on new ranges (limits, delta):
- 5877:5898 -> 5880.65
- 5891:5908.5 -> 5906.44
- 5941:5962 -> 5947.38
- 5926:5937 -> 5929.60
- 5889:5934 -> 5929.60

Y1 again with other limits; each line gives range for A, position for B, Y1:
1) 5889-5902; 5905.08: 33.8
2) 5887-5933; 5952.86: 33.2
